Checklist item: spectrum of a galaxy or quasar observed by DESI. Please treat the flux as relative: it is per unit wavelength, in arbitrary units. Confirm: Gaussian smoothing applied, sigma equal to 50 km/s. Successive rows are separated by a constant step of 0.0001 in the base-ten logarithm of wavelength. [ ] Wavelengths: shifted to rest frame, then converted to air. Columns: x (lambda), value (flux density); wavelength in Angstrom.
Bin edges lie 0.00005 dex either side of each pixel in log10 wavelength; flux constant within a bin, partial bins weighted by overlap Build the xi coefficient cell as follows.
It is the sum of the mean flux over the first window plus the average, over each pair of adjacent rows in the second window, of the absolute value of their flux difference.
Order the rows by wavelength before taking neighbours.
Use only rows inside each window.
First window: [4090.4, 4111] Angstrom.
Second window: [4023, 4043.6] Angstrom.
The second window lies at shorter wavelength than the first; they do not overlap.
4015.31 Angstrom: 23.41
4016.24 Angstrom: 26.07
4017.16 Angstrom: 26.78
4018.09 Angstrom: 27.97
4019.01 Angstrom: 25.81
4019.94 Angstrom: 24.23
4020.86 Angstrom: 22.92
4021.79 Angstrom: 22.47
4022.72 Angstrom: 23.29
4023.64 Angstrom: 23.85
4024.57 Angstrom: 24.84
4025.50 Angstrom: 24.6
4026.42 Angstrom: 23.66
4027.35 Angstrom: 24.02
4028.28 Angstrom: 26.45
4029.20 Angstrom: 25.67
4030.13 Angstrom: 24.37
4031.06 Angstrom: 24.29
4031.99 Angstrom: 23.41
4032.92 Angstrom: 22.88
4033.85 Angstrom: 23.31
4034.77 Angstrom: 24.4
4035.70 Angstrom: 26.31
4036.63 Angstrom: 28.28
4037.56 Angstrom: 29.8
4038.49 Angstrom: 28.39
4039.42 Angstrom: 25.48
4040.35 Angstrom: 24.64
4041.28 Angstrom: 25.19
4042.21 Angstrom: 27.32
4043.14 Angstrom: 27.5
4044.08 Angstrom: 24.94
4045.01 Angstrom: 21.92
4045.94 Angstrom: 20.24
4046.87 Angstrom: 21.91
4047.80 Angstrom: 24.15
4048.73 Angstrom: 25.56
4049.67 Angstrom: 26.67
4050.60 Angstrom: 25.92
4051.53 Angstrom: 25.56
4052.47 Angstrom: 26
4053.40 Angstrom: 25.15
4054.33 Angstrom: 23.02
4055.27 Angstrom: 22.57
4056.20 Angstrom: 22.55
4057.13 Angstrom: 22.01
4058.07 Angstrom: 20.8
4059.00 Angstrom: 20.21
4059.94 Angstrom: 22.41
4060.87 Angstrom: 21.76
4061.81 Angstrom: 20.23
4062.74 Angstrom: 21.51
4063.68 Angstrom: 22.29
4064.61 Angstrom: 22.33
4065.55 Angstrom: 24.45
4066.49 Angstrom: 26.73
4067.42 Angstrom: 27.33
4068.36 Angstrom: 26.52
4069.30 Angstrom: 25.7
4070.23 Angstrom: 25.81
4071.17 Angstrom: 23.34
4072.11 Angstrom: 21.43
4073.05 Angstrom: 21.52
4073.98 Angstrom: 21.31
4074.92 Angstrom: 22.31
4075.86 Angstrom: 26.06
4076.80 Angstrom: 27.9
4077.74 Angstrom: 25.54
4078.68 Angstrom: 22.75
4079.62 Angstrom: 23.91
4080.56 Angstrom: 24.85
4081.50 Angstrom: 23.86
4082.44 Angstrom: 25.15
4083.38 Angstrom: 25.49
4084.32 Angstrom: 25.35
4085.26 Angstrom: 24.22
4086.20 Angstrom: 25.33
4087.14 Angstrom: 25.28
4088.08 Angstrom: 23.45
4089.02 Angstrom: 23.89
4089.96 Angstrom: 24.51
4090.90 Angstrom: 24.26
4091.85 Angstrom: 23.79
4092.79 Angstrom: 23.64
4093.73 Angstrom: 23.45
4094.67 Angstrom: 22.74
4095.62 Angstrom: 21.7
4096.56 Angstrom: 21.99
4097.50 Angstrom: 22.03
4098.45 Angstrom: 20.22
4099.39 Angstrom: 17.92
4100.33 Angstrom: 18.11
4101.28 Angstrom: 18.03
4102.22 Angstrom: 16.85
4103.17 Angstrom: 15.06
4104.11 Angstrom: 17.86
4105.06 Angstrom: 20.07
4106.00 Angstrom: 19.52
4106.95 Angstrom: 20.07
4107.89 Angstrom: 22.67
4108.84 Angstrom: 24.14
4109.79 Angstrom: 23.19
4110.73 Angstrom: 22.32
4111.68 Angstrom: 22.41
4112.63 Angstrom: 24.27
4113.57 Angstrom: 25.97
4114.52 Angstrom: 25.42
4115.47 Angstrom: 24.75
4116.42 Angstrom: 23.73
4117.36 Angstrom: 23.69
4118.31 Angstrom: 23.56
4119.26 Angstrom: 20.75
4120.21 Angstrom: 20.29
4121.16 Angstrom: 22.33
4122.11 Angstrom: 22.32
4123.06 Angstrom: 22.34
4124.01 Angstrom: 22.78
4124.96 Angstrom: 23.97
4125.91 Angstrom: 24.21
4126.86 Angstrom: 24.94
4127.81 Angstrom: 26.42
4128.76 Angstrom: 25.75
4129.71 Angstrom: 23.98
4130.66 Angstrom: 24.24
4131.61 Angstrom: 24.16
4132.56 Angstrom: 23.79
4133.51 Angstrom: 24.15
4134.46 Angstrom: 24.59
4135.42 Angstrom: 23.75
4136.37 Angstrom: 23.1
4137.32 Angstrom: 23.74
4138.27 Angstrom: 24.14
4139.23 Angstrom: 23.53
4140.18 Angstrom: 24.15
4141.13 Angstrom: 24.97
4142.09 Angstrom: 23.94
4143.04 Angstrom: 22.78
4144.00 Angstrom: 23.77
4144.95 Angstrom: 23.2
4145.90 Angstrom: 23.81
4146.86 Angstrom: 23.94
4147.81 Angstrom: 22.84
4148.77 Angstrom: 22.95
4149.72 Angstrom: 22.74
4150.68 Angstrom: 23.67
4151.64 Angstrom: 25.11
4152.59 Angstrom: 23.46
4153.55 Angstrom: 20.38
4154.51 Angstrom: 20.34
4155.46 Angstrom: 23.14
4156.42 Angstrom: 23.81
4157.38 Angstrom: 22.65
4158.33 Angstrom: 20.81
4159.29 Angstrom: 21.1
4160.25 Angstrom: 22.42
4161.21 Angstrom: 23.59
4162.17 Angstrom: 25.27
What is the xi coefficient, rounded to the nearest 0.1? 22.0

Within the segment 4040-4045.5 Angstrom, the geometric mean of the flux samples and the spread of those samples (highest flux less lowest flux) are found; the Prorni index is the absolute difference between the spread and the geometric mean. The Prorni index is 19.6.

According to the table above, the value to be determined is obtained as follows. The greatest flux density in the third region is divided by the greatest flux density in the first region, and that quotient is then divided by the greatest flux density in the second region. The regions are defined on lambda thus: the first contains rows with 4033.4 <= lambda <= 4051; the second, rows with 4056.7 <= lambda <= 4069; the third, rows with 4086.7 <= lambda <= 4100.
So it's 0.031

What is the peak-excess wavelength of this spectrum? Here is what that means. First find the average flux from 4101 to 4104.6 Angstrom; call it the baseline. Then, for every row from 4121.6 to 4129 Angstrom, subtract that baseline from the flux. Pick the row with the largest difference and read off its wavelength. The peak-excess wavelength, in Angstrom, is 4127.81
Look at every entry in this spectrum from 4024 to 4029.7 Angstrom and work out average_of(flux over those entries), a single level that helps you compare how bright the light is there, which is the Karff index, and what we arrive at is 25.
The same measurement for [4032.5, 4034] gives 23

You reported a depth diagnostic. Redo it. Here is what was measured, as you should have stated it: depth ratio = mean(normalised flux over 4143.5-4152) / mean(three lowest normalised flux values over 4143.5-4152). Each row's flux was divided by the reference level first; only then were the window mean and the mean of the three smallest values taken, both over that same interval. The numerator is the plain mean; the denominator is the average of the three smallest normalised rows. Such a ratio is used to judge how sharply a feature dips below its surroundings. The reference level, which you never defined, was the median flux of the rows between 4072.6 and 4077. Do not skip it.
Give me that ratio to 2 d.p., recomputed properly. 1.03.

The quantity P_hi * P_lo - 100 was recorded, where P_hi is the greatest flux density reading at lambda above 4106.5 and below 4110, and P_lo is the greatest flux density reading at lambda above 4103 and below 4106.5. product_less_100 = 384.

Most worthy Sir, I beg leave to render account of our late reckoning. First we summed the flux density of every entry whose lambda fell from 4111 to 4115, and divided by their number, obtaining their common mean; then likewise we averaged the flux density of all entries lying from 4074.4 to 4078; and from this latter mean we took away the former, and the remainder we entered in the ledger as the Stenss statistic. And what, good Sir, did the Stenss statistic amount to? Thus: 1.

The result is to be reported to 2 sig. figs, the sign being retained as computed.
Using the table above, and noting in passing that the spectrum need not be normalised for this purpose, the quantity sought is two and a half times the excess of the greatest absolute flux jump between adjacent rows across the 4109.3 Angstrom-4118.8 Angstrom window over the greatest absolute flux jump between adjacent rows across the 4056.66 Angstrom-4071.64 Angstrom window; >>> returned -1.5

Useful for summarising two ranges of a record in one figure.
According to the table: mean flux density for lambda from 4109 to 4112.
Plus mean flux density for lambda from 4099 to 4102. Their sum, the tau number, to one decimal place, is 40.7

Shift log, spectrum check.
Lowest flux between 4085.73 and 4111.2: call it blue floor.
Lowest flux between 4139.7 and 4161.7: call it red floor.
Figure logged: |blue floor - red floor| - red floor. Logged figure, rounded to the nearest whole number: -15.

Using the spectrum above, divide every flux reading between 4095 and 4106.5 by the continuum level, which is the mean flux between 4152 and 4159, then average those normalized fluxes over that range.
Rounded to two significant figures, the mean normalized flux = 0.87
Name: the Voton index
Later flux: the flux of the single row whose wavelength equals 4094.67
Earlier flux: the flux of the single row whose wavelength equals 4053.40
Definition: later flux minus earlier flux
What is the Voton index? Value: -2.4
